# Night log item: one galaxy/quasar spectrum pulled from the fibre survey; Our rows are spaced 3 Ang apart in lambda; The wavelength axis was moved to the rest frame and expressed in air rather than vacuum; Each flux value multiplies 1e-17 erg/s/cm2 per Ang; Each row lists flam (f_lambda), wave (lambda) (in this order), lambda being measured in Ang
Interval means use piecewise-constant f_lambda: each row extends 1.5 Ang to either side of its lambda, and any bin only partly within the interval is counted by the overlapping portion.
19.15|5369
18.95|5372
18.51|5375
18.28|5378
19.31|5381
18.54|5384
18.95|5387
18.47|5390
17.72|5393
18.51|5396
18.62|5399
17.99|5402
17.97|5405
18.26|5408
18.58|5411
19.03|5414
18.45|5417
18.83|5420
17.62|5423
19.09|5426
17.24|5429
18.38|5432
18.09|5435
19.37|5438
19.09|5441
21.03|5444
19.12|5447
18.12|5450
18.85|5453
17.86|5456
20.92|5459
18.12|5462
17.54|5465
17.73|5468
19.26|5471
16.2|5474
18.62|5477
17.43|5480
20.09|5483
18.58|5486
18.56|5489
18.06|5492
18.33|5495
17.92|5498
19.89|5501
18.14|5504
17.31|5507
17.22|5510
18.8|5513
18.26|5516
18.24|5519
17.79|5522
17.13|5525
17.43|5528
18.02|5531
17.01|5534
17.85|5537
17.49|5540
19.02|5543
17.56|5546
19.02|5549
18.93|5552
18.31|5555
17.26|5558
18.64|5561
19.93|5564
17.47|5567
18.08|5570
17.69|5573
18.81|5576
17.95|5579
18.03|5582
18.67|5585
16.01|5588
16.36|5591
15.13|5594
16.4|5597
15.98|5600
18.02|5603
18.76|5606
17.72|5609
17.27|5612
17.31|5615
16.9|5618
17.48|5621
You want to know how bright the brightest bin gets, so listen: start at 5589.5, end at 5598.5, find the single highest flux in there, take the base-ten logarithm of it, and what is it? 1.21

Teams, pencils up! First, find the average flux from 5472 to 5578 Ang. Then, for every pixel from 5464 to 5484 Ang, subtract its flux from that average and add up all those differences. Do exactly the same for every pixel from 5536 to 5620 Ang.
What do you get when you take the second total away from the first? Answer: -11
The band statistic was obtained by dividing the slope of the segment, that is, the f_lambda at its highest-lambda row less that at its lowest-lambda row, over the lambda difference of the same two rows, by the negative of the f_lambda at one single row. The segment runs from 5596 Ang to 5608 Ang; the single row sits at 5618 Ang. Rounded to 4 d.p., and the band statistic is -0.0155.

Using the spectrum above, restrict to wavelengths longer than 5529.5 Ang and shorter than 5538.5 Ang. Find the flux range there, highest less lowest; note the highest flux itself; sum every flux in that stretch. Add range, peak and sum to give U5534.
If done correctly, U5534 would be 72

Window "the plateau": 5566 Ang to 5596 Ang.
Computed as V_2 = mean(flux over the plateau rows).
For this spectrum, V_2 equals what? 17.4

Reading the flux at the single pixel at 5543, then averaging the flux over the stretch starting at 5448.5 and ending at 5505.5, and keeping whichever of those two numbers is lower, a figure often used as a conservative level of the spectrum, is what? 18.4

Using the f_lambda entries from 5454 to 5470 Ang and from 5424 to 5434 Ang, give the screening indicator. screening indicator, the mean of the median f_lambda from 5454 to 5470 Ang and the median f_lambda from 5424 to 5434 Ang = 18.1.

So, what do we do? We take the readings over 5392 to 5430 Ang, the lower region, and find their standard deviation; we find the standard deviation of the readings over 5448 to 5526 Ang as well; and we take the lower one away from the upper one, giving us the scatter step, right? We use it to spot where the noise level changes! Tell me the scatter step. 0.43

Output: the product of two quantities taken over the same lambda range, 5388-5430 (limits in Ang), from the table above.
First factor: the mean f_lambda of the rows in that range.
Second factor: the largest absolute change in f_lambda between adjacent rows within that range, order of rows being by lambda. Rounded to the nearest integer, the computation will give 34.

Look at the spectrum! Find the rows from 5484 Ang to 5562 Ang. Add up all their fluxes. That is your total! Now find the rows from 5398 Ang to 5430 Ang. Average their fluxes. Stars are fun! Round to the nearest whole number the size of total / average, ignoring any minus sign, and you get 26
